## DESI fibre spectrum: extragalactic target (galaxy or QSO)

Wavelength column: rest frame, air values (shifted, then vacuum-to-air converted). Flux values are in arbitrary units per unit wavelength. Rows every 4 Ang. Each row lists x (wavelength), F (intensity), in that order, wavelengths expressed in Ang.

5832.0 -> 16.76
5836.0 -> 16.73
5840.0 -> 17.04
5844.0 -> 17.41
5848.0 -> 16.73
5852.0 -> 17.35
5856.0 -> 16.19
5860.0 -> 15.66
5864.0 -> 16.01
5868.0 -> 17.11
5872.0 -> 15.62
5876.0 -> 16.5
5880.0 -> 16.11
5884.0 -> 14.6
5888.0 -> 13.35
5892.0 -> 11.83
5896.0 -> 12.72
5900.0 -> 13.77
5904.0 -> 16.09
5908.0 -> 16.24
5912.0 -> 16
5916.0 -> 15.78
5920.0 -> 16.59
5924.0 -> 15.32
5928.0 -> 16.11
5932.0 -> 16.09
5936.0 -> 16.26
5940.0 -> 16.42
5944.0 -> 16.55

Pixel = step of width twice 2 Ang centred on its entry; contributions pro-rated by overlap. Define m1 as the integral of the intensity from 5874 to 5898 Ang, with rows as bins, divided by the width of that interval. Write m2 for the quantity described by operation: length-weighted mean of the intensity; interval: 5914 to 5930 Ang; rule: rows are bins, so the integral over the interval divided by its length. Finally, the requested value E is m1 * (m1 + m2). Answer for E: 427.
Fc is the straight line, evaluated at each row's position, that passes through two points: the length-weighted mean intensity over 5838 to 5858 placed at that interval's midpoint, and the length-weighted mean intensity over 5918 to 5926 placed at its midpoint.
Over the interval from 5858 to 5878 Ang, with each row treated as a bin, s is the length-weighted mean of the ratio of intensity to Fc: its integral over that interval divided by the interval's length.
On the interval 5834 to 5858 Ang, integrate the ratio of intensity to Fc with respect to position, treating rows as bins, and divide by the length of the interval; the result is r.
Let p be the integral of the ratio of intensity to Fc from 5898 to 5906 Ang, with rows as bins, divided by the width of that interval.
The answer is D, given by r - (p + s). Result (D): -0.89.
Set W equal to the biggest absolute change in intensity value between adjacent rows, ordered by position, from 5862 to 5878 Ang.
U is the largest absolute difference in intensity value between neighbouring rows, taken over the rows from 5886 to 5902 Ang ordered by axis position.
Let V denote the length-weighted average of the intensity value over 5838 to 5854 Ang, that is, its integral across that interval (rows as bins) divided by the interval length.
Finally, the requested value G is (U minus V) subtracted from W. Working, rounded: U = 1.52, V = 17.13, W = 1.49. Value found 17.10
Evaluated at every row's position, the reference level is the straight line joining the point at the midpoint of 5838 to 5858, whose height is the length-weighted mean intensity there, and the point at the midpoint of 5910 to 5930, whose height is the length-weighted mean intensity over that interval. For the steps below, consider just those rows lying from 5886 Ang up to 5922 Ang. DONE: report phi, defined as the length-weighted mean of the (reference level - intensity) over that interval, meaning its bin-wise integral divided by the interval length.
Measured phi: 1.5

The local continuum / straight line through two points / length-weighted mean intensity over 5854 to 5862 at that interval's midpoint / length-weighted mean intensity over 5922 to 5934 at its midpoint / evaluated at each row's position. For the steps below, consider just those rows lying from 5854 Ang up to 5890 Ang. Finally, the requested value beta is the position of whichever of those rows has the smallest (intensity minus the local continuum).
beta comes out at 5888.0 Ang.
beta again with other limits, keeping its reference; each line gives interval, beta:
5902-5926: 5924.0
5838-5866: 5860.0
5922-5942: 5924.0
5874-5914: 5892.0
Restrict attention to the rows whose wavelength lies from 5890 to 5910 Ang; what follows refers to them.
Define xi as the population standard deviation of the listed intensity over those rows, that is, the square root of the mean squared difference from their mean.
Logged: 1.77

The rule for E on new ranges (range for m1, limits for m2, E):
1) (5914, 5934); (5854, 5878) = 514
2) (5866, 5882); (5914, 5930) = 527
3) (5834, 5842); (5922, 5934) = 553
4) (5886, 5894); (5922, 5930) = 356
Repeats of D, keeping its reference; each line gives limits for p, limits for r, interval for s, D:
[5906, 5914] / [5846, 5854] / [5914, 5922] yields -1.00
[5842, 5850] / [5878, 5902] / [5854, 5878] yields -1.14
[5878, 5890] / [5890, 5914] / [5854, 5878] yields -0.97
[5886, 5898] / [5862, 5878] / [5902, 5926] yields -0.79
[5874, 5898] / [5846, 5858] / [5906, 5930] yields -0.87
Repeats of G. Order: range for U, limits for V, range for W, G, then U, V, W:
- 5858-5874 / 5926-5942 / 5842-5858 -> 15.89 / 1.49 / 16.22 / 1.16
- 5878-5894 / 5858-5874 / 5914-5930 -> 15.85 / 1.52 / 16.10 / 1.27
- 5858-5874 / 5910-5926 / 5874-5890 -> 15.94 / 1.49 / 15.92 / 1.51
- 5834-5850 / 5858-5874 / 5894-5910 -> 17.74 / 0.68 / 16.10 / 2.32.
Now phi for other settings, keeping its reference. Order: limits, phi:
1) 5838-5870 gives 0.2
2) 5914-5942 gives -0.2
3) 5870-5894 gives 1.8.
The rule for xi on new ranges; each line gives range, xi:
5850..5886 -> 0.78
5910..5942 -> 0.37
